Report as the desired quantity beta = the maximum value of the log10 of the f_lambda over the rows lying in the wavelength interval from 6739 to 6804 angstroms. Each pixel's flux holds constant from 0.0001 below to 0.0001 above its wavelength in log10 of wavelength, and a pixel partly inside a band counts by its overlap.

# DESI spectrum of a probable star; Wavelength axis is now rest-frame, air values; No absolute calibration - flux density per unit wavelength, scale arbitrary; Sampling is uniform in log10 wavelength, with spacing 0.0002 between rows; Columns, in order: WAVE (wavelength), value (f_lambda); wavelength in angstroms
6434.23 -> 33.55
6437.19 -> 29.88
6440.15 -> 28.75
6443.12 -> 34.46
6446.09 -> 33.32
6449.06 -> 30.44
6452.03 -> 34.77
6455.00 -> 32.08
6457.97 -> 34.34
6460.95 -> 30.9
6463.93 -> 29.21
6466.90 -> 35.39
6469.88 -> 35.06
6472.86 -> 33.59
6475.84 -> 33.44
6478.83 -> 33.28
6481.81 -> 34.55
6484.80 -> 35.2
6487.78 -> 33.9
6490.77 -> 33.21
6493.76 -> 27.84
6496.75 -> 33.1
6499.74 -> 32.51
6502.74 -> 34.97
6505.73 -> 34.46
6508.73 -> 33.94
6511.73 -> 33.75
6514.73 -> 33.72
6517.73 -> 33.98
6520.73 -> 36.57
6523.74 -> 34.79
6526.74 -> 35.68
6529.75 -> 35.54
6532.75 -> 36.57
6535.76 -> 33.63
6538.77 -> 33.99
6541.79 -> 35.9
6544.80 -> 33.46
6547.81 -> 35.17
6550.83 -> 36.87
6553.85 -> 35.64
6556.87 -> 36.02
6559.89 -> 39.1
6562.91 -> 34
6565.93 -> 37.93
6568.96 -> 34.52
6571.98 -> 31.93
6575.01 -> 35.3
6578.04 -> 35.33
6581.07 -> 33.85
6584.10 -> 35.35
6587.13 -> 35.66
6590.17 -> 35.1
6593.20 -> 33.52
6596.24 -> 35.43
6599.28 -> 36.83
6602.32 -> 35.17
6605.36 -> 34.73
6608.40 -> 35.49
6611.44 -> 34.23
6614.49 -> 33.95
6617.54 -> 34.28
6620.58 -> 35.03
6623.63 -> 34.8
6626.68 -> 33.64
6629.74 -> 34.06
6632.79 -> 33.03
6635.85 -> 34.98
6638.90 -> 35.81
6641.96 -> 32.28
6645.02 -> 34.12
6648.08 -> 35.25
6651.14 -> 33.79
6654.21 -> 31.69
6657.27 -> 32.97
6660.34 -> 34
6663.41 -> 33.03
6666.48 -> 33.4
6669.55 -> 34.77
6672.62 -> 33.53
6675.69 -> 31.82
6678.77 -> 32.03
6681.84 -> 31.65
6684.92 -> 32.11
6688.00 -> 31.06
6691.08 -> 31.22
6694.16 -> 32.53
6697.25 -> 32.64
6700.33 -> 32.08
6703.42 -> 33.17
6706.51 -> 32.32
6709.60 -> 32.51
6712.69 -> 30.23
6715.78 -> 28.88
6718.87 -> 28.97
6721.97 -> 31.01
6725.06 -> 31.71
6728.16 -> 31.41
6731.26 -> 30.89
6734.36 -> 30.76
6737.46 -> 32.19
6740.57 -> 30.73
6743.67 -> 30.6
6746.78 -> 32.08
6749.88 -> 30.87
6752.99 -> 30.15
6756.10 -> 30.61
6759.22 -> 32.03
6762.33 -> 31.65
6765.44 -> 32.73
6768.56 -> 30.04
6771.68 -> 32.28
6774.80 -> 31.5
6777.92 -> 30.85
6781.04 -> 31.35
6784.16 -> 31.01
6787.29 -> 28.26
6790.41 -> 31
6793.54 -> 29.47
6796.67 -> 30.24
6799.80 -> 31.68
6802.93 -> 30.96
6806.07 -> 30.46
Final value 1.51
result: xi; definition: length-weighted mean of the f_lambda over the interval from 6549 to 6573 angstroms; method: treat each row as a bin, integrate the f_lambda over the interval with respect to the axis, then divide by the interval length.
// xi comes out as 35.8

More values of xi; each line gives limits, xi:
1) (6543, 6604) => 35.3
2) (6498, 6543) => 34.6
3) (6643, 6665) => 33.5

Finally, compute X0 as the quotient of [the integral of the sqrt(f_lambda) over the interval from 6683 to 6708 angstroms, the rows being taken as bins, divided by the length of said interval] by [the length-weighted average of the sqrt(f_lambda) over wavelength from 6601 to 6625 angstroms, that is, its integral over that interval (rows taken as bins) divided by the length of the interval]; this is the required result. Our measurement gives 0.96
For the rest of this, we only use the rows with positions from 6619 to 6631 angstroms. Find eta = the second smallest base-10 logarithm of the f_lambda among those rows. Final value 1.53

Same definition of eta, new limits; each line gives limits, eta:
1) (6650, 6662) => 1.52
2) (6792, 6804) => 1.48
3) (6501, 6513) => 1.53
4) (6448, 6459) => 1.51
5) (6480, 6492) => 1.53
